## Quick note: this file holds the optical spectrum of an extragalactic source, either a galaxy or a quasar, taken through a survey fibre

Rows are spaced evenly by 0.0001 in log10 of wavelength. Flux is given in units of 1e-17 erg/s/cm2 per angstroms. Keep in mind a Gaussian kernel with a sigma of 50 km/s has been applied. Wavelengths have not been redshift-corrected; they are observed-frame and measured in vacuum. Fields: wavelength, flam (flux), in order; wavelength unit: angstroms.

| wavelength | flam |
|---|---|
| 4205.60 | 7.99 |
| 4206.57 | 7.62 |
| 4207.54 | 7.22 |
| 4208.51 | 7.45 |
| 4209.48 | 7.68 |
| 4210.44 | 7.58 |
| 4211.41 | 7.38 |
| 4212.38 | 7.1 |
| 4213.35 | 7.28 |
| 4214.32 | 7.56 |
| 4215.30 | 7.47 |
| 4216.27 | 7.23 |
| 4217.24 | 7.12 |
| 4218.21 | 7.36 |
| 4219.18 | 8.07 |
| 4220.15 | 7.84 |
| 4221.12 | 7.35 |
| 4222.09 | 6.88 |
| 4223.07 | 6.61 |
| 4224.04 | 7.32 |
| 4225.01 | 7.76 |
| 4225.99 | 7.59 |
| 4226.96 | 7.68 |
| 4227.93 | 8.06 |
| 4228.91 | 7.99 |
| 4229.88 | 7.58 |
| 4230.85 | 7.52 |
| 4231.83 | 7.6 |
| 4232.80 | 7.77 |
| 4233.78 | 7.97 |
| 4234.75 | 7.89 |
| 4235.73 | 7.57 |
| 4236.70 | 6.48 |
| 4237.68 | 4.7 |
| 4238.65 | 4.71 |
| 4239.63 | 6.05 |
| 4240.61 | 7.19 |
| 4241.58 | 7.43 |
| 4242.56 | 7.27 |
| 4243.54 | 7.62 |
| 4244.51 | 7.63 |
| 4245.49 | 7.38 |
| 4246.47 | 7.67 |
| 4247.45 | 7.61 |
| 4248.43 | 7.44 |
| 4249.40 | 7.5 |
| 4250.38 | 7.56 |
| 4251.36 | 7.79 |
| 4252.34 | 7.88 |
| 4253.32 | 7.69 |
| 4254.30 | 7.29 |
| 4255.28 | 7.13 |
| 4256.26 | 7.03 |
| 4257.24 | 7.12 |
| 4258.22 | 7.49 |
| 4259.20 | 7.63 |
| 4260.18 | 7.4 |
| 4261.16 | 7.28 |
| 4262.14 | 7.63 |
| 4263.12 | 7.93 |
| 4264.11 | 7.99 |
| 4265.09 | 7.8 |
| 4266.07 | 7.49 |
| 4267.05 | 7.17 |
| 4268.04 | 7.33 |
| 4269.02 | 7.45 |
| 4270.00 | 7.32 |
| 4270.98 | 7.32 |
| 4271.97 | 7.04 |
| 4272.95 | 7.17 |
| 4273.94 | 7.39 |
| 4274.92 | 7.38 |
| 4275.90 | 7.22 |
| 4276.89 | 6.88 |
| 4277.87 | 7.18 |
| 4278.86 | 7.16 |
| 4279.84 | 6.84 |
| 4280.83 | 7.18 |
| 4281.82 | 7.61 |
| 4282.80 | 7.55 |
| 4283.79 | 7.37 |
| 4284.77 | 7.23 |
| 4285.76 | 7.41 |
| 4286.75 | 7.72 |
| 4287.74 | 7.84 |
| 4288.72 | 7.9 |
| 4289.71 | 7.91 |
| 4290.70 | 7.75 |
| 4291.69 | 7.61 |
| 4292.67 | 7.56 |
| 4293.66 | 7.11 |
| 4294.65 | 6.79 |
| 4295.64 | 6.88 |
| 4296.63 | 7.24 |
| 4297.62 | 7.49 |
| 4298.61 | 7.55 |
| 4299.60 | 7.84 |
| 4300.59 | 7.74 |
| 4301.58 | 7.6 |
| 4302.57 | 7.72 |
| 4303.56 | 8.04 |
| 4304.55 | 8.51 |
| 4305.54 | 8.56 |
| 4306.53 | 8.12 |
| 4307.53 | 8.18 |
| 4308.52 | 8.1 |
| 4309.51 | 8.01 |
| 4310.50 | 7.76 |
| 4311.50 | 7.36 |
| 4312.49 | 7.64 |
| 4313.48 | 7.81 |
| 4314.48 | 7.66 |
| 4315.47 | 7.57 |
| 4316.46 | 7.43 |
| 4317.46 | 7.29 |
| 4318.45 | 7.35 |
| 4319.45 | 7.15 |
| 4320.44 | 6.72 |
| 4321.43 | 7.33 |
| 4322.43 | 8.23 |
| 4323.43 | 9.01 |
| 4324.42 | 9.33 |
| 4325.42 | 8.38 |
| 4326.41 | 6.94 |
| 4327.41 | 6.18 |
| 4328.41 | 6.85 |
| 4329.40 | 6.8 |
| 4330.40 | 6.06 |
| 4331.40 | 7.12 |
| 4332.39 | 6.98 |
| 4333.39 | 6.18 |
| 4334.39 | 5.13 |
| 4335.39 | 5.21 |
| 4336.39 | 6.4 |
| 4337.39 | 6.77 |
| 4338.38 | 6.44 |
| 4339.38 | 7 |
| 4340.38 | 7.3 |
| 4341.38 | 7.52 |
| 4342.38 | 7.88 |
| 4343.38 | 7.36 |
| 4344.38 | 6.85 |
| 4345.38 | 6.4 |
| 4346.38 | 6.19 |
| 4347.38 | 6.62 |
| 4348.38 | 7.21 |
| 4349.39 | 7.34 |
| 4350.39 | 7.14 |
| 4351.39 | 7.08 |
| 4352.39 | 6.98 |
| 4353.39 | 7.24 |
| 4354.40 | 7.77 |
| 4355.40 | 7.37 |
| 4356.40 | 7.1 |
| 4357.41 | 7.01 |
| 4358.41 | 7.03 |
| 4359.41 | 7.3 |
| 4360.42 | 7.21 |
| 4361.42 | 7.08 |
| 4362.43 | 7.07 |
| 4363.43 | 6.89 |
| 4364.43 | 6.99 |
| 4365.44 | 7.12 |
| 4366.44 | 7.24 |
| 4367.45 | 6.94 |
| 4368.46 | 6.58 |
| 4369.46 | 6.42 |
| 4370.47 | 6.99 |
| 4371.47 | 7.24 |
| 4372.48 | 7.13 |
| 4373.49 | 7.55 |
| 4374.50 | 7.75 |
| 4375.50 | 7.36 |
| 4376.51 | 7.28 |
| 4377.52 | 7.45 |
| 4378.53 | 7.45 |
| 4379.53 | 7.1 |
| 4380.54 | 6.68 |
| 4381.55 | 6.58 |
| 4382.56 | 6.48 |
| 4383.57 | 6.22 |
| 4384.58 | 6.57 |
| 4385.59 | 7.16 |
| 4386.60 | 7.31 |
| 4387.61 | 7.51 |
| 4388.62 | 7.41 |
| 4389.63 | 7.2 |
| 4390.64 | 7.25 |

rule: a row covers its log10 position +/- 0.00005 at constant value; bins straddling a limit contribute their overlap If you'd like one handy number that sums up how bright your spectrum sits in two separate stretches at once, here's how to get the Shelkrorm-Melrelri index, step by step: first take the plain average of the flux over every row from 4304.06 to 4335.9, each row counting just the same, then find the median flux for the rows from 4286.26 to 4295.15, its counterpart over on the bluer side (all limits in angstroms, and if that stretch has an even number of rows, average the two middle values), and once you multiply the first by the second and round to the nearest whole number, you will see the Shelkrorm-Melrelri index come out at 57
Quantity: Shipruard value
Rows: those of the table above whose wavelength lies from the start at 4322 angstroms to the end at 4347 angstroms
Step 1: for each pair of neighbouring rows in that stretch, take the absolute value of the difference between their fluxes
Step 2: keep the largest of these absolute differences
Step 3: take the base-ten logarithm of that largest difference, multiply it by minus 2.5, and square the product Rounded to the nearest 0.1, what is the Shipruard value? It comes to 0.2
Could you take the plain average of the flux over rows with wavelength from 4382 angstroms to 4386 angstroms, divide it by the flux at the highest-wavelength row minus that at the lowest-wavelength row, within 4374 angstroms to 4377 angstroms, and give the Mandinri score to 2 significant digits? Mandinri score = -14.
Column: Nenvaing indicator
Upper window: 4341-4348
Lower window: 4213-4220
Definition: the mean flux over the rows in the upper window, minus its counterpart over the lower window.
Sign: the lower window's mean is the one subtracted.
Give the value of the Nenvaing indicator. -0.5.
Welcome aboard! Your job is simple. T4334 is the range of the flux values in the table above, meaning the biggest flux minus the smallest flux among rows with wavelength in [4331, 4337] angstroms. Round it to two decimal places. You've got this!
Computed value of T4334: 1.99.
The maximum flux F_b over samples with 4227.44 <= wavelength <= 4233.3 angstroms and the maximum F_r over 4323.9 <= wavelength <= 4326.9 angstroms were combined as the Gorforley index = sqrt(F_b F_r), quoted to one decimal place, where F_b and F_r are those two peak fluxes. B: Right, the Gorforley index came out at 8.7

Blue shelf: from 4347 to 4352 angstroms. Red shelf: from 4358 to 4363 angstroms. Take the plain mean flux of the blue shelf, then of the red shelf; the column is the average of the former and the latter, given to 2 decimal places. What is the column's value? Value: 7.11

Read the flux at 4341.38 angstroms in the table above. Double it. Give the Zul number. 15.0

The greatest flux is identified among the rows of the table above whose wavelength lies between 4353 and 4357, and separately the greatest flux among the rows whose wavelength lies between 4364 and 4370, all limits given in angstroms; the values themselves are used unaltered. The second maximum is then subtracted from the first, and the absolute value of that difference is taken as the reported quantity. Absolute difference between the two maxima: 0.5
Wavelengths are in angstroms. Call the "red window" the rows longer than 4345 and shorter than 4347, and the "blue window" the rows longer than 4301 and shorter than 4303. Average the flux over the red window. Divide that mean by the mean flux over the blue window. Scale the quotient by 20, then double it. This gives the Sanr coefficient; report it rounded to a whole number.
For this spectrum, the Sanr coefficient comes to 33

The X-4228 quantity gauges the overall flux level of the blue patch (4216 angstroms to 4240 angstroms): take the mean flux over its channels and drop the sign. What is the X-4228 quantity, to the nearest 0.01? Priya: 7.23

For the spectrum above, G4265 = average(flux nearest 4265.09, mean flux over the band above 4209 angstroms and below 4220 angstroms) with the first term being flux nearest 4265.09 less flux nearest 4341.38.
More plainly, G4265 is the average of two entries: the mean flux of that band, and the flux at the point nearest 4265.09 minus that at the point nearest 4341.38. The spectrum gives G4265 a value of 3.9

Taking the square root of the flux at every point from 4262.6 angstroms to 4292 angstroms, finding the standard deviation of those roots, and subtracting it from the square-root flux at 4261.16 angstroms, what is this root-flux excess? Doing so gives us 2.64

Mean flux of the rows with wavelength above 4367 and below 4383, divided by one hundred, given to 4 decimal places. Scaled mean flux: 0.0706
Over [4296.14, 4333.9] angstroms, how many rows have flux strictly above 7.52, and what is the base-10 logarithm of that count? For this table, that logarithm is 1.3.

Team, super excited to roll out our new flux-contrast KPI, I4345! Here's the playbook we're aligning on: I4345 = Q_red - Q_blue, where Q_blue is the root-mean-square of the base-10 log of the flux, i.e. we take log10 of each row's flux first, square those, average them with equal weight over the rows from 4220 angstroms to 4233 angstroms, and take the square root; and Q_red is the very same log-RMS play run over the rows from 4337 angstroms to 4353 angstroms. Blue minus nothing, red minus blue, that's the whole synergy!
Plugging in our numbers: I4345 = -0.032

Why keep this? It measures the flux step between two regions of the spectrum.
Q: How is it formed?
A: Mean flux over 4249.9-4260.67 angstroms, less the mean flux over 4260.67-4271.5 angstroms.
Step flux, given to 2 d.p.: -0.06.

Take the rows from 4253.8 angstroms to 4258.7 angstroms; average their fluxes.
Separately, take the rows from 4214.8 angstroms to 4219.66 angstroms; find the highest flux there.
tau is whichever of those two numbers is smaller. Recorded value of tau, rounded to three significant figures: 7.21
